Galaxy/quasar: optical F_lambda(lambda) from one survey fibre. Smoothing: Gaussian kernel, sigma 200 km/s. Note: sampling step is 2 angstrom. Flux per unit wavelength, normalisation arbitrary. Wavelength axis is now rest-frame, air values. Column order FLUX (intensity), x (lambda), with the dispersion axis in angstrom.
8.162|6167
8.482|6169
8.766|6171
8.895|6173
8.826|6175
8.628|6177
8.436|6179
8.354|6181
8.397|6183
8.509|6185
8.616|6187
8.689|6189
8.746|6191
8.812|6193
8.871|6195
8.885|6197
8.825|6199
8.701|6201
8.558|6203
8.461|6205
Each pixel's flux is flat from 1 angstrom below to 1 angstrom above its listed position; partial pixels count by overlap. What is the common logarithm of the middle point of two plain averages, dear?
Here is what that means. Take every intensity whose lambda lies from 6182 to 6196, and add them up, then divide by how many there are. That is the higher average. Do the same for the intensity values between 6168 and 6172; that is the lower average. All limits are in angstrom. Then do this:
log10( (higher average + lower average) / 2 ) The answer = 0.937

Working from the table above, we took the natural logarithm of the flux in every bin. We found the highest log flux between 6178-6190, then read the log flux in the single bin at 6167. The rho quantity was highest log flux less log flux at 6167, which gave 0.063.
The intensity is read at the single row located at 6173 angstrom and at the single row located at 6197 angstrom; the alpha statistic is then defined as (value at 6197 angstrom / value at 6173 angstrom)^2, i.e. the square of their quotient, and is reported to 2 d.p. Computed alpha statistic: 1.00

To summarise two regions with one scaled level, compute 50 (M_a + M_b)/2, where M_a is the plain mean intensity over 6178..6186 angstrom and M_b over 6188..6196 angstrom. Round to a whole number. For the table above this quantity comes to 430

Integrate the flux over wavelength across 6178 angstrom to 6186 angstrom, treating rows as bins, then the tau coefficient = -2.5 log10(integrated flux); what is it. -4.57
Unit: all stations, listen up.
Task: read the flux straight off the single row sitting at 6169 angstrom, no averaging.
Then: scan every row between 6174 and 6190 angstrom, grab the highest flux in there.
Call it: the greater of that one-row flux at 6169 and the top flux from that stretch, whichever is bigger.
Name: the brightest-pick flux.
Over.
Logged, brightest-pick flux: 8.83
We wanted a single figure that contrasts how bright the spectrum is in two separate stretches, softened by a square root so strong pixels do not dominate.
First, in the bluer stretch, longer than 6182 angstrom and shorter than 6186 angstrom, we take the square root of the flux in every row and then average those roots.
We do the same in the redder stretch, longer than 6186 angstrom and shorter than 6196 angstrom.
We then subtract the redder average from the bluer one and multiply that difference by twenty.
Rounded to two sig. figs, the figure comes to -1.0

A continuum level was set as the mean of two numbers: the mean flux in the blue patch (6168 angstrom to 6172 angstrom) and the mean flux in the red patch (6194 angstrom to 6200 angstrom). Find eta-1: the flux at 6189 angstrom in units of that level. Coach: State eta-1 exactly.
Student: 0.994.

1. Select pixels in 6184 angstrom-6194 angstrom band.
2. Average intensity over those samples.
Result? 8.67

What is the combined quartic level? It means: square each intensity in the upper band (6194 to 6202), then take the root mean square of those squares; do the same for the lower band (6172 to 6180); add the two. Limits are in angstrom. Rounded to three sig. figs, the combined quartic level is 154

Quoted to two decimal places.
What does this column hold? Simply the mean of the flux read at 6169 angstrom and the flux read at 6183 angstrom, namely 8.44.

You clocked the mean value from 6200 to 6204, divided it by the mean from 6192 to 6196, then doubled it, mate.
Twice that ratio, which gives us 1.95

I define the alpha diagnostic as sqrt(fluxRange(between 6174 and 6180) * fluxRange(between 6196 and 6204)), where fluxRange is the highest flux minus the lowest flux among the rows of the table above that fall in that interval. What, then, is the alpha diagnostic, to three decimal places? 0.357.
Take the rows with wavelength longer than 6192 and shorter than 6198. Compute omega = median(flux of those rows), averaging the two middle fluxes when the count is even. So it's 8.87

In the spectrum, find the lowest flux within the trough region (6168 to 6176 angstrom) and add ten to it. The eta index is 18.5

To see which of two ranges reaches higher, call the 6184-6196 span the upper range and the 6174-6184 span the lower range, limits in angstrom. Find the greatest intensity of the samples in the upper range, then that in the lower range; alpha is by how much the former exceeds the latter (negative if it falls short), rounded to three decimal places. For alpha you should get 0.045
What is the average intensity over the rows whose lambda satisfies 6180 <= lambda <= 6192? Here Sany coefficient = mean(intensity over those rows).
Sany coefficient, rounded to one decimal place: 8.6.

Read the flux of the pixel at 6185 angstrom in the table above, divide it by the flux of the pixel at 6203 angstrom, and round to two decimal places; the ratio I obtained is 0.99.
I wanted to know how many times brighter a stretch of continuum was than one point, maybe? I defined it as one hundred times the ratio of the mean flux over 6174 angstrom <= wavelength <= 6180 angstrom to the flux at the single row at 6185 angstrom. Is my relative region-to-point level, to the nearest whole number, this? 101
